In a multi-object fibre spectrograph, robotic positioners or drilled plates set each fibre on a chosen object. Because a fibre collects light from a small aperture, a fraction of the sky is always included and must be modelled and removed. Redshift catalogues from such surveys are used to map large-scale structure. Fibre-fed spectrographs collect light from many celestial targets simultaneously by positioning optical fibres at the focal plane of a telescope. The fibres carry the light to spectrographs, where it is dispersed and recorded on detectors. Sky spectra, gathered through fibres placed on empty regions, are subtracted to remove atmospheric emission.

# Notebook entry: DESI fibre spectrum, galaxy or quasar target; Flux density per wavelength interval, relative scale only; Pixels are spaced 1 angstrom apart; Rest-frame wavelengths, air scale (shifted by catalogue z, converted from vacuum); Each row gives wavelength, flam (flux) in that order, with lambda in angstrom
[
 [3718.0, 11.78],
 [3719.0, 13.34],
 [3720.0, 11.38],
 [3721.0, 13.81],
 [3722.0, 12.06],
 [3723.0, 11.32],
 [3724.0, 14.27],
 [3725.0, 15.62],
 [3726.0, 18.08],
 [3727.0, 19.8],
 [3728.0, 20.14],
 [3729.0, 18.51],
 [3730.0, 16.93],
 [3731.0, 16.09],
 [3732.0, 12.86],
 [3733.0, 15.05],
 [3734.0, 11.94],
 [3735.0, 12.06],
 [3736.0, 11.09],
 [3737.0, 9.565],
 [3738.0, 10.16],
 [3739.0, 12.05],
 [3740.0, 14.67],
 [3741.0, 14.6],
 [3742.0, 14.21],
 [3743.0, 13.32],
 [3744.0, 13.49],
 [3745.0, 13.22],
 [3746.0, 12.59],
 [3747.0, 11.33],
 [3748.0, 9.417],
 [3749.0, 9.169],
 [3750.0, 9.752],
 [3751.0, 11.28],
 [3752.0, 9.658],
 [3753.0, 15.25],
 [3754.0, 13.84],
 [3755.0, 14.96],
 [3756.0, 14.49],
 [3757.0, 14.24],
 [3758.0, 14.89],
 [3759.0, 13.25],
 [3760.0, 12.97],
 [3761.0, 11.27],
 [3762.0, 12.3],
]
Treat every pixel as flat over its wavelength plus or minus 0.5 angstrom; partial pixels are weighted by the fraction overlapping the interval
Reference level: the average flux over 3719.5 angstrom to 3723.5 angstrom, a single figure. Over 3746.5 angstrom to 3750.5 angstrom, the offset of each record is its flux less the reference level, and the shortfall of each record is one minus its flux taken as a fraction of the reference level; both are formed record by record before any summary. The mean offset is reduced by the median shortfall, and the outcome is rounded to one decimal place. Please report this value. -2.4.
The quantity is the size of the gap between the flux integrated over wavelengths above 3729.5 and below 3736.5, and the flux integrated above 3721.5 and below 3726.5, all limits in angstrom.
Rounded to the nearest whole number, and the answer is 25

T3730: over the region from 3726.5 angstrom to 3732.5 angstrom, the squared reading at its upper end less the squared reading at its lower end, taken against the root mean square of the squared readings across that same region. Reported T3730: -0.7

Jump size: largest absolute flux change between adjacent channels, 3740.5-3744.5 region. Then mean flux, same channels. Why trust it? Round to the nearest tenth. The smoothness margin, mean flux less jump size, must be 13.0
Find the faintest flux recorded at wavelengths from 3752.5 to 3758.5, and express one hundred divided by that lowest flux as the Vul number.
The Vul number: 7.2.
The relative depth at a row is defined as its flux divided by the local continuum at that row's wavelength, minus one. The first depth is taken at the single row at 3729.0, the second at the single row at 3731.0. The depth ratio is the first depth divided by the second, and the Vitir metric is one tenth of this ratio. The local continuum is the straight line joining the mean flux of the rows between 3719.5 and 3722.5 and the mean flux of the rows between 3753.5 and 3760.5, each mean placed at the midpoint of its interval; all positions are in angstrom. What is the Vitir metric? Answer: 0.18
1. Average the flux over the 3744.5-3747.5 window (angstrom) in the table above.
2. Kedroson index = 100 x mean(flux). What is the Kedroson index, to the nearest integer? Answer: 1238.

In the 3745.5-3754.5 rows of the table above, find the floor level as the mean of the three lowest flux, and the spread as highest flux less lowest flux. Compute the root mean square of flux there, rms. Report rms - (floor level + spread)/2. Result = 3.8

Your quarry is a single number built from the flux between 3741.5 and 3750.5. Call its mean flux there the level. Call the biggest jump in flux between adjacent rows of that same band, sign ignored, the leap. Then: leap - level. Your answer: -9.9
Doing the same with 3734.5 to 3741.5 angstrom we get -9.4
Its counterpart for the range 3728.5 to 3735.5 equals -11.5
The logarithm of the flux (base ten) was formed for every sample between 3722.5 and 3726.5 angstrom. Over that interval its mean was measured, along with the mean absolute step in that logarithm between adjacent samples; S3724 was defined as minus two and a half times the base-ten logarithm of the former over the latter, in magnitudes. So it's -3.1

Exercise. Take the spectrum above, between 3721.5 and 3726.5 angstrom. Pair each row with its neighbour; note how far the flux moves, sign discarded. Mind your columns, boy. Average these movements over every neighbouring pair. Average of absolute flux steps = 1.9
